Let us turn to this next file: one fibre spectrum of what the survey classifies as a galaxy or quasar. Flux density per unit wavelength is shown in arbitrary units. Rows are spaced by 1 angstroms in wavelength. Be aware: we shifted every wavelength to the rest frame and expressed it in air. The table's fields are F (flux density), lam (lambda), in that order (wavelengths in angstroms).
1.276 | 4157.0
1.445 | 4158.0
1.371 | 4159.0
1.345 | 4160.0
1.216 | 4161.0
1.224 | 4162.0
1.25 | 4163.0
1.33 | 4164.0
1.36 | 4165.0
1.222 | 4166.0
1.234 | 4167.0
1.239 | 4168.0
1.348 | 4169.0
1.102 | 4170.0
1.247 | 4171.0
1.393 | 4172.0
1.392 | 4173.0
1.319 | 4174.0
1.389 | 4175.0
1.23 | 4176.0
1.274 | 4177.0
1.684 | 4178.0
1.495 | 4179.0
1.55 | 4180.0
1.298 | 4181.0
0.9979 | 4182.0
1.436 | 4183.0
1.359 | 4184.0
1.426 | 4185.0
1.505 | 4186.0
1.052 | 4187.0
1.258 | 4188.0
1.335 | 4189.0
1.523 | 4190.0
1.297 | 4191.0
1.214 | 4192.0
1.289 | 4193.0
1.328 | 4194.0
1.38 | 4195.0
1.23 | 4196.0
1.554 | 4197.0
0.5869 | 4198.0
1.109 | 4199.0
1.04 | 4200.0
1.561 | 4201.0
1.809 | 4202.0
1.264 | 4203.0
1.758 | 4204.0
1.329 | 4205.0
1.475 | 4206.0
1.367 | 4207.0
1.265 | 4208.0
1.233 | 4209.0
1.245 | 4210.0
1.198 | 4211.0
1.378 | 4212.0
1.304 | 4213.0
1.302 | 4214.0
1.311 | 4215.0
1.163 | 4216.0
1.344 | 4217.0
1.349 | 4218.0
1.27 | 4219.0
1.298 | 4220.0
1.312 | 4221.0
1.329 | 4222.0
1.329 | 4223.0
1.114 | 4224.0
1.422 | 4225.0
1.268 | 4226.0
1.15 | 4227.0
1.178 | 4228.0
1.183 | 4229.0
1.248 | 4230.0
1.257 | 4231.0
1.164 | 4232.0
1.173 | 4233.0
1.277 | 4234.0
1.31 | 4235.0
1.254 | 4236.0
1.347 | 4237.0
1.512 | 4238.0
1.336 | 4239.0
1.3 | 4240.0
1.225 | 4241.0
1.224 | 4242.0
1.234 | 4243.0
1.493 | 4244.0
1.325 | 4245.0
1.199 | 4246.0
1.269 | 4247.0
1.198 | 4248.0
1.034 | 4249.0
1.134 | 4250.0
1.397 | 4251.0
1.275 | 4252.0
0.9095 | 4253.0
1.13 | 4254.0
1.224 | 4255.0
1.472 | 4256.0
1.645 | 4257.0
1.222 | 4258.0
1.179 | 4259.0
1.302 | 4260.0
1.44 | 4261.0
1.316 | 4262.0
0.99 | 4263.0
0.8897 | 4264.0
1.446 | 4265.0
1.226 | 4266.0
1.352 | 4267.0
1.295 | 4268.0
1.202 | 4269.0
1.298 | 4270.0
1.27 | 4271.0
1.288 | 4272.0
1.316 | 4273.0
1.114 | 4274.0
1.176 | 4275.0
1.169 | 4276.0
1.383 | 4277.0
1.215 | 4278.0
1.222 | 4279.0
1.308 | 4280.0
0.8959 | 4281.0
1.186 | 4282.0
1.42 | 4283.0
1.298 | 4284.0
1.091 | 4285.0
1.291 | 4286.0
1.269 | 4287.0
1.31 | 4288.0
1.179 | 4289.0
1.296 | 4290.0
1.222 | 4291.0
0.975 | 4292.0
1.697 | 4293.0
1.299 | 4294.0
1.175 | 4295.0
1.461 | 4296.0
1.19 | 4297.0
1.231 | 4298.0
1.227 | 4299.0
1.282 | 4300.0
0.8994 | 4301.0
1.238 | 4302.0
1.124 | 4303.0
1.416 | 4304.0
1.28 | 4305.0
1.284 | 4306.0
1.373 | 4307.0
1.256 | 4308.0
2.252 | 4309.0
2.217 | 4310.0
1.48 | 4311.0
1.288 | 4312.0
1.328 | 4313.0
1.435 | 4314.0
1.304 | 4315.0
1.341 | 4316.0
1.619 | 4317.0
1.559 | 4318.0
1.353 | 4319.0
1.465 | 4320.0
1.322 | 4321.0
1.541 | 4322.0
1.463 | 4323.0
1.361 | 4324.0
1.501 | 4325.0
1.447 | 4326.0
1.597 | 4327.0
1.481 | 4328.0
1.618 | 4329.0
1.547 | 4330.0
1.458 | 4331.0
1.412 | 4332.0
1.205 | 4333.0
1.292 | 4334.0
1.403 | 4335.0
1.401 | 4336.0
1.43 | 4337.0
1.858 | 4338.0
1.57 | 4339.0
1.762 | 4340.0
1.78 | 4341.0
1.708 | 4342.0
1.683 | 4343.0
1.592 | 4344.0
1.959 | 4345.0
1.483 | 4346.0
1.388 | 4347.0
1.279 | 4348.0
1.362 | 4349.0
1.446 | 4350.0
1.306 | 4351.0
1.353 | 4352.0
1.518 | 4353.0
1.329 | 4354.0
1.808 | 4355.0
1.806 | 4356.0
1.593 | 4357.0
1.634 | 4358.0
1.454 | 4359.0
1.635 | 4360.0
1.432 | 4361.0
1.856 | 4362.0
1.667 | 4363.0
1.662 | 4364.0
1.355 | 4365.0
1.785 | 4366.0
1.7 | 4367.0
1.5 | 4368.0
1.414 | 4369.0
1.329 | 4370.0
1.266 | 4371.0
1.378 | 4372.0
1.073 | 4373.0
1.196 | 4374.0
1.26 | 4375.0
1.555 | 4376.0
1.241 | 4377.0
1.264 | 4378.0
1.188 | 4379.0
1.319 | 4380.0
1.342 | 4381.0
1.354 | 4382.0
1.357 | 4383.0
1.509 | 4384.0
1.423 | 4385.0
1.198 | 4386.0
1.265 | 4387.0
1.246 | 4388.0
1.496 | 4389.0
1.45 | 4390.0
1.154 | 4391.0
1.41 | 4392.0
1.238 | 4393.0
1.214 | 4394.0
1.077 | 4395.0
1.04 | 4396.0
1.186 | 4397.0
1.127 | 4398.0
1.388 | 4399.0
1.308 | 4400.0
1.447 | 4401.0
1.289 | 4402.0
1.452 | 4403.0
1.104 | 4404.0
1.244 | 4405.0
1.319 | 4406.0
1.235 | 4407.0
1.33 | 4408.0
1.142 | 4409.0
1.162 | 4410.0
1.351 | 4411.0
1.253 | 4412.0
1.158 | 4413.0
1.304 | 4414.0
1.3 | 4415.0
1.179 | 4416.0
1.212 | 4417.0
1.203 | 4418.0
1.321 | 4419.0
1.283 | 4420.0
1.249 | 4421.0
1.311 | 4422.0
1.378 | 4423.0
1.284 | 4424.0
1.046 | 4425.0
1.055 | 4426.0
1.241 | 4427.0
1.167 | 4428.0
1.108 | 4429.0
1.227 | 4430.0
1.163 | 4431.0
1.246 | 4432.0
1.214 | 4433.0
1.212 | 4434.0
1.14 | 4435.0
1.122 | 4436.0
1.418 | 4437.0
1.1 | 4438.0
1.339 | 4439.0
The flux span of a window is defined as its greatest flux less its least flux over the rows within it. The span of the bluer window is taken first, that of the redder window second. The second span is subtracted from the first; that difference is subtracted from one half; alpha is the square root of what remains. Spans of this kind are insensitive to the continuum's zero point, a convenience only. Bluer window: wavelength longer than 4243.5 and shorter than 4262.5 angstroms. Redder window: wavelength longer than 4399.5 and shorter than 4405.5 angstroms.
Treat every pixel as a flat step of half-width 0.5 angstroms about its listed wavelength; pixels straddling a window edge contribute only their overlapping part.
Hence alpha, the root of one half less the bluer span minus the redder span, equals 0.34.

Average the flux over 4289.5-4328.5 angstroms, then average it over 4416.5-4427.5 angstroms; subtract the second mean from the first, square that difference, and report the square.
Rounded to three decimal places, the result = 0.025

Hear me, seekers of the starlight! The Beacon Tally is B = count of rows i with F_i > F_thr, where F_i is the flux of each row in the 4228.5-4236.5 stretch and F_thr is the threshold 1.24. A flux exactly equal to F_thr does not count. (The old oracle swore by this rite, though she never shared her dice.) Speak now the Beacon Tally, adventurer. 5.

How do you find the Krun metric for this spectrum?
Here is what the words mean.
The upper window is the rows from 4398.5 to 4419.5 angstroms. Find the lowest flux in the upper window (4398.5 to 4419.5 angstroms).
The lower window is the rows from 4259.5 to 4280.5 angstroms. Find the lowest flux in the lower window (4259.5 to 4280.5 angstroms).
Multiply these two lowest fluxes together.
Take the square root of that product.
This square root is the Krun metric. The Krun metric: 0.99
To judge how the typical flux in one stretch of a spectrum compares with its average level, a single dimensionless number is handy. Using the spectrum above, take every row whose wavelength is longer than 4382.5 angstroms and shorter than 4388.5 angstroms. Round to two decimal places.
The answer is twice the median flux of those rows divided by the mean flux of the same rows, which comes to 1.97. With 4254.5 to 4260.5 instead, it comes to 1.88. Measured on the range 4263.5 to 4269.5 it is 2.04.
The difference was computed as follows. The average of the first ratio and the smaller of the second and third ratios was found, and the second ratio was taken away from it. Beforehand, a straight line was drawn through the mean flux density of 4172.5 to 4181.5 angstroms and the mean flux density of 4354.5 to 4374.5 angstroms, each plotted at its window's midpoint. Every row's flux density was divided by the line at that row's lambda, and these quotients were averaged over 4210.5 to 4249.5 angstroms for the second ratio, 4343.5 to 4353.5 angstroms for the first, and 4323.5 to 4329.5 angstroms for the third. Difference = 0.042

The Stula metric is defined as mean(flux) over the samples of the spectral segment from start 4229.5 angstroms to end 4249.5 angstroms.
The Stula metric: 1.27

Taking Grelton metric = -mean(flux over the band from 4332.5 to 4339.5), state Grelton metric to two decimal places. -1.45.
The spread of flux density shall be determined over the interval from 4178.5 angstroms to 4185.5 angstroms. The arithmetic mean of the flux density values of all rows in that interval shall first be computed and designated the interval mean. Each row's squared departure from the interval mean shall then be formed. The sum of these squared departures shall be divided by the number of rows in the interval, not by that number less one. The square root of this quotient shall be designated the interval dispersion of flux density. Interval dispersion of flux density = 0.17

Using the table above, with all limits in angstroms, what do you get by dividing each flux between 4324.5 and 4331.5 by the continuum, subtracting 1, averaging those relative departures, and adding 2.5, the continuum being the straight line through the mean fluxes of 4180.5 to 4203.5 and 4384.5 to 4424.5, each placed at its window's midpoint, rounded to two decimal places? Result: 2.69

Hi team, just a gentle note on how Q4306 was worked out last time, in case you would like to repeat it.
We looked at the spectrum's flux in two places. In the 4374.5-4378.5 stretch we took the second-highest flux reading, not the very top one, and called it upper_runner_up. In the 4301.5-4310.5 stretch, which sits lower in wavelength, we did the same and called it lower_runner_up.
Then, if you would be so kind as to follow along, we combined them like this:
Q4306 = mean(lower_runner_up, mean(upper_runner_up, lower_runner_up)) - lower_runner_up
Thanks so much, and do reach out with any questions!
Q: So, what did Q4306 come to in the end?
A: -0.24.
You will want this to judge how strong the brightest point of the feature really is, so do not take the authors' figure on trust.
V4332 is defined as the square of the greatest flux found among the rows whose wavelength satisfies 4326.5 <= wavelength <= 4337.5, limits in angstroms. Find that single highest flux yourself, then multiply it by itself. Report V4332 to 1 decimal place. 2.6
